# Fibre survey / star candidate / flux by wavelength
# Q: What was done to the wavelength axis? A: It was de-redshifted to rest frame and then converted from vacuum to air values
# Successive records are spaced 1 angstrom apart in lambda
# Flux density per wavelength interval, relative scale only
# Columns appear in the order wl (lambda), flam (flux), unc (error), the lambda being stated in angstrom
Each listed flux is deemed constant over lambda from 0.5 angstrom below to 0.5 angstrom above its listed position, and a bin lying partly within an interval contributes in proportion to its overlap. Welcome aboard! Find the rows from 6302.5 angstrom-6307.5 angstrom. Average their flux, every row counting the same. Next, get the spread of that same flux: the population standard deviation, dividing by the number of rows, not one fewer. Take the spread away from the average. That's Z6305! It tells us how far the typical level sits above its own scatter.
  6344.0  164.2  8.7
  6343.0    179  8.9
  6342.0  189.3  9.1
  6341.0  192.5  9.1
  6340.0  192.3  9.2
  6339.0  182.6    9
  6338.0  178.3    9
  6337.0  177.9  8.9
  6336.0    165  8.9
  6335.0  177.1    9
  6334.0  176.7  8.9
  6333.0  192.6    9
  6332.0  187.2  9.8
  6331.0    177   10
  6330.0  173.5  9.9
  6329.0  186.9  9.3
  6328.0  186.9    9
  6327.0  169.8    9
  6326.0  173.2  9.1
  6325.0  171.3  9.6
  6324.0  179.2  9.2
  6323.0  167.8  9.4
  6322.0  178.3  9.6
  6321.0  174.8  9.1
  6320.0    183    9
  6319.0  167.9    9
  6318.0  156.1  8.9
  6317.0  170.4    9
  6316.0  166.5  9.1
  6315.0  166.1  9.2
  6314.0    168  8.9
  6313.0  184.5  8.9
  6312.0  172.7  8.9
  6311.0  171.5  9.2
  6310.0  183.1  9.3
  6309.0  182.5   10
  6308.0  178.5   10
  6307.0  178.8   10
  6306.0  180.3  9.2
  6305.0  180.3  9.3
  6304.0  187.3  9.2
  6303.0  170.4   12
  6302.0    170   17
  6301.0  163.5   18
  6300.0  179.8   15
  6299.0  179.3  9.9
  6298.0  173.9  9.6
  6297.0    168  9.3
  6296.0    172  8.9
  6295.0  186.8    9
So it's 174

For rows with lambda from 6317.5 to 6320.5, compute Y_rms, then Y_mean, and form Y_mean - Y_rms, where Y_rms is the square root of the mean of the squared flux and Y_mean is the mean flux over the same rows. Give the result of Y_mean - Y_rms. -0.36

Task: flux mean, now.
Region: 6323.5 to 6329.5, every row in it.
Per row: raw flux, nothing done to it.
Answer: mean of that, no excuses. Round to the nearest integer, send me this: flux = 178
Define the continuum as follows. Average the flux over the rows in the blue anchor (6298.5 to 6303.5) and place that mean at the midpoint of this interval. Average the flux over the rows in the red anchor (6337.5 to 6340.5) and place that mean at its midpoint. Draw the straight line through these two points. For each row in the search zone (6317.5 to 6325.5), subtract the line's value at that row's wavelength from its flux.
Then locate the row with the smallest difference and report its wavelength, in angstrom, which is 6318.0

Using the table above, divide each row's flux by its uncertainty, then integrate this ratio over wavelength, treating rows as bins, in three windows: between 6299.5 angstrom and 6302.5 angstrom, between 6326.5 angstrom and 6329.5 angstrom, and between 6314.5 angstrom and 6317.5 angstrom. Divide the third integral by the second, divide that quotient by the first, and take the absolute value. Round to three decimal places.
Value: 0.030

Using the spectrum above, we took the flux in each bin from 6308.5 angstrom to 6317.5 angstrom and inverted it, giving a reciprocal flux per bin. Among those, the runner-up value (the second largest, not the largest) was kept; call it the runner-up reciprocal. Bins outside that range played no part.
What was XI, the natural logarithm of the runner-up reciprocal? -5.11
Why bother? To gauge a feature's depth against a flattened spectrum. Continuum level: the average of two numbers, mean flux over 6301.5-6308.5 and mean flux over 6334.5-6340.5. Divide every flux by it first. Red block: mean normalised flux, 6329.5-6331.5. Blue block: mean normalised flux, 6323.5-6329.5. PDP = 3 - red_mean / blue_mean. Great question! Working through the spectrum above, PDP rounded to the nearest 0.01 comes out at 2.01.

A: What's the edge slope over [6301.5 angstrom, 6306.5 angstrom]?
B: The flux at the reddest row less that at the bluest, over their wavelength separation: 2.6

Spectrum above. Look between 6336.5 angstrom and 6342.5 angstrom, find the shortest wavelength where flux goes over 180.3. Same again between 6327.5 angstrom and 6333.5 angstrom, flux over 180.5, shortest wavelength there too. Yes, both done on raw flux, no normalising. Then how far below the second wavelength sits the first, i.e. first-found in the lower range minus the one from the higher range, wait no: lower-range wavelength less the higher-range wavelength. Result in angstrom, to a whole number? -11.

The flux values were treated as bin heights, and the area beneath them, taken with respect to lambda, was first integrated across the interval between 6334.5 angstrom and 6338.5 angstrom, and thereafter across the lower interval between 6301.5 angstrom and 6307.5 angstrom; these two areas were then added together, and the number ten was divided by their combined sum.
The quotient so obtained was 0.0057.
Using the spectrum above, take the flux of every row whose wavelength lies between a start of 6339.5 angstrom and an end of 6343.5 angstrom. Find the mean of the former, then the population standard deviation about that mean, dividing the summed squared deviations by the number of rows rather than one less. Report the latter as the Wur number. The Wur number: 5.5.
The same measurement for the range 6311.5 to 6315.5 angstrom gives 7.2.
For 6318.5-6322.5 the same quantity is 5.5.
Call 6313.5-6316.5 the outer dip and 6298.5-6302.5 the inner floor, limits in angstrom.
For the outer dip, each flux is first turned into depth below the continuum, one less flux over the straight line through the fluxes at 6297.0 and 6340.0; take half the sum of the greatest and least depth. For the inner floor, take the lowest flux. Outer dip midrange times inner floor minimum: 10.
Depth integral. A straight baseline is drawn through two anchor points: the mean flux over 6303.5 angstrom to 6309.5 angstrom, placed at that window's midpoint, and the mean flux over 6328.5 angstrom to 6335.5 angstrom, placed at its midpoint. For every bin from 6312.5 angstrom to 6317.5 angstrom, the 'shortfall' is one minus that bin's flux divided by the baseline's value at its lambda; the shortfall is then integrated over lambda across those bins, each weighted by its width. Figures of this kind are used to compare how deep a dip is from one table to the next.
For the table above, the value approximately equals 0.28 angstrom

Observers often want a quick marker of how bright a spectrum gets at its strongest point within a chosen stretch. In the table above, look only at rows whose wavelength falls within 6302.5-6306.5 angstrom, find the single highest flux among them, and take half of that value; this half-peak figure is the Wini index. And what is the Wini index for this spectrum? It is 94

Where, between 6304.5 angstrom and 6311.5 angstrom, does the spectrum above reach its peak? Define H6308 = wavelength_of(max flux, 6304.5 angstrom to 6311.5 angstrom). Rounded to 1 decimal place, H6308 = 6310.0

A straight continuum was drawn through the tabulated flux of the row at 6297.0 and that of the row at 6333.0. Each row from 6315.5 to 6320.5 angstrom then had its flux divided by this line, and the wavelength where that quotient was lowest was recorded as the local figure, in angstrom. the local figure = 6318.0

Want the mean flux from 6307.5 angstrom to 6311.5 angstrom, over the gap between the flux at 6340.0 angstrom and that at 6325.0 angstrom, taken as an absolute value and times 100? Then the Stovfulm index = 852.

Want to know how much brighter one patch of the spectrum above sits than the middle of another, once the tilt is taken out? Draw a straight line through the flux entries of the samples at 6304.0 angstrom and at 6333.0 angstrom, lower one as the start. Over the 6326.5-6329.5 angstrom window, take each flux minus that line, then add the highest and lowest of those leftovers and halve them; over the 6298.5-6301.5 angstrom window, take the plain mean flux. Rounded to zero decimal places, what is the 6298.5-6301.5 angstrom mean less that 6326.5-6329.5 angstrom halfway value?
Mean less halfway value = 187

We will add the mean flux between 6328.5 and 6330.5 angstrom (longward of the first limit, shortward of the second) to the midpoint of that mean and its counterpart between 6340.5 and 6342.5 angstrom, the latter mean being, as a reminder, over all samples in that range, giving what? 366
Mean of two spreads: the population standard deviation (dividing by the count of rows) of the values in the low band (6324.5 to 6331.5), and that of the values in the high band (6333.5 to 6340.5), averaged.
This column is 7.1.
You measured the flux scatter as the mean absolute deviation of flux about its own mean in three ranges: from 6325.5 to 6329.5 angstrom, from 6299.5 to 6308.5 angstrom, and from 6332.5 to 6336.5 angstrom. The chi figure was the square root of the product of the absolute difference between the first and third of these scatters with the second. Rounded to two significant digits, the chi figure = 1.4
